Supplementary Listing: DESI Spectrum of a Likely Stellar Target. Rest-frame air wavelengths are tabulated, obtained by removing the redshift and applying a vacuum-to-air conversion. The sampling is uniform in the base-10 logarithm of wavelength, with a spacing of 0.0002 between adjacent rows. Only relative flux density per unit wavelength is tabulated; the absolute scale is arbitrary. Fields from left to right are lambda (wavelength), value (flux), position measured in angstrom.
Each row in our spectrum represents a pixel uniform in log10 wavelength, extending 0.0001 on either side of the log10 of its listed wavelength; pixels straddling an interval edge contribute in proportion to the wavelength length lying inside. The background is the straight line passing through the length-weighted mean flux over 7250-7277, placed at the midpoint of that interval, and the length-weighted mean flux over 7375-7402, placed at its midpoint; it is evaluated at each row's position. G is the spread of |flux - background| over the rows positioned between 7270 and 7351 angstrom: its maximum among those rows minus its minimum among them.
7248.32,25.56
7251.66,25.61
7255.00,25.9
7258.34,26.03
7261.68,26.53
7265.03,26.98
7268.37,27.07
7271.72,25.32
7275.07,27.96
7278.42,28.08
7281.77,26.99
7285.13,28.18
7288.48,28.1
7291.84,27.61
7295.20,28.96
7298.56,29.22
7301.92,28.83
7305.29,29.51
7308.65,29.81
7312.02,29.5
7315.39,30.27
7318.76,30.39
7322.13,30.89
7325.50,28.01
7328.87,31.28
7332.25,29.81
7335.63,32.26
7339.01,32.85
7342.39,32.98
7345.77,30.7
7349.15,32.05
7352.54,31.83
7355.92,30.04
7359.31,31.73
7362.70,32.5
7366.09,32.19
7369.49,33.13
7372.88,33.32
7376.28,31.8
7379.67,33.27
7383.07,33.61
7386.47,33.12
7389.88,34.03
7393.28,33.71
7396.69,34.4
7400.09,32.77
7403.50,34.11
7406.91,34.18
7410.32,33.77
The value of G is 1.96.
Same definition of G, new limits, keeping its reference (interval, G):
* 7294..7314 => 0.61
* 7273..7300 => 0.60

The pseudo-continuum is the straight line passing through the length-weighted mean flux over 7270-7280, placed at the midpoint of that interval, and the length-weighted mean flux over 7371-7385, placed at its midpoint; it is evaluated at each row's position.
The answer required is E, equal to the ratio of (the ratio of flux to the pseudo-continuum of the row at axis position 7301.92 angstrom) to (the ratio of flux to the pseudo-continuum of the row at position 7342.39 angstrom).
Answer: 0.95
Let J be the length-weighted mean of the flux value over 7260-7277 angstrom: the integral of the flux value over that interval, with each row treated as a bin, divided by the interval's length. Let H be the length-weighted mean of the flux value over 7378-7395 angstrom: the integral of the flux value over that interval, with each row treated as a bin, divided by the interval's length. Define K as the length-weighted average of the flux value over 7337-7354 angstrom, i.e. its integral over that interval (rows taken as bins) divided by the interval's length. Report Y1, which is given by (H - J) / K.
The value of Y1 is 0.21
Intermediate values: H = 34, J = 27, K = 32.1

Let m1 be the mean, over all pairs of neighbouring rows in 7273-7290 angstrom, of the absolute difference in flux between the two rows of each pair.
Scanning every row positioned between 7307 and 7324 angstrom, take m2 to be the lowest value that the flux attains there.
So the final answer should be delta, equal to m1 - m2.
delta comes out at -29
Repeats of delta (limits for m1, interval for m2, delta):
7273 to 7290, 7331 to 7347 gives -29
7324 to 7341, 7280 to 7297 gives -25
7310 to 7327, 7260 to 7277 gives -24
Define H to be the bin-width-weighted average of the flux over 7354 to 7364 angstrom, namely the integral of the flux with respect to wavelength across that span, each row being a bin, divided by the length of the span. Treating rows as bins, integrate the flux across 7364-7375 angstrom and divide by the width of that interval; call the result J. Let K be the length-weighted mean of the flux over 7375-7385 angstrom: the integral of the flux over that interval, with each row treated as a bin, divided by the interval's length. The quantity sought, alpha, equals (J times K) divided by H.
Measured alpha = 34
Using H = 31.4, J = 32.8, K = 33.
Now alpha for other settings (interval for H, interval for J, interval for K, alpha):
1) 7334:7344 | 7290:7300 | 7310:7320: 26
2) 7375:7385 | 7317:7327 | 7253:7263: 24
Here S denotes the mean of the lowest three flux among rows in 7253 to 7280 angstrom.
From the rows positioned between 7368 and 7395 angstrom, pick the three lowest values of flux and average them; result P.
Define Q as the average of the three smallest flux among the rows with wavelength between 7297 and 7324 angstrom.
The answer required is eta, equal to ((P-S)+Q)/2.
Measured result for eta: 18.1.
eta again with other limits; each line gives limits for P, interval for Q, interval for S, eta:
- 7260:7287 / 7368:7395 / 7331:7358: 14.4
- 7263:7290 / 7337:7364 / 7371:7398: 12.3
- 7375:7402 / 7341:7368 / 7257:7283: 18.7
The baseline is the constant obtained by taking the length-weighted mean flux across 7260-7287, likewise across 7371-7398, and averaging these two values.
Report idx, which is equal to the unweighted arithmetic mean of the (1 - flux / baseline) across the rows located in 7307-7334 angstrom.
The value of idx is 0.01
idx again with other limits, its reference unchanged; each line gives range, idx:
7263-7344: 0.04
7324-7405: -0.07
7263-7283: 0.11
